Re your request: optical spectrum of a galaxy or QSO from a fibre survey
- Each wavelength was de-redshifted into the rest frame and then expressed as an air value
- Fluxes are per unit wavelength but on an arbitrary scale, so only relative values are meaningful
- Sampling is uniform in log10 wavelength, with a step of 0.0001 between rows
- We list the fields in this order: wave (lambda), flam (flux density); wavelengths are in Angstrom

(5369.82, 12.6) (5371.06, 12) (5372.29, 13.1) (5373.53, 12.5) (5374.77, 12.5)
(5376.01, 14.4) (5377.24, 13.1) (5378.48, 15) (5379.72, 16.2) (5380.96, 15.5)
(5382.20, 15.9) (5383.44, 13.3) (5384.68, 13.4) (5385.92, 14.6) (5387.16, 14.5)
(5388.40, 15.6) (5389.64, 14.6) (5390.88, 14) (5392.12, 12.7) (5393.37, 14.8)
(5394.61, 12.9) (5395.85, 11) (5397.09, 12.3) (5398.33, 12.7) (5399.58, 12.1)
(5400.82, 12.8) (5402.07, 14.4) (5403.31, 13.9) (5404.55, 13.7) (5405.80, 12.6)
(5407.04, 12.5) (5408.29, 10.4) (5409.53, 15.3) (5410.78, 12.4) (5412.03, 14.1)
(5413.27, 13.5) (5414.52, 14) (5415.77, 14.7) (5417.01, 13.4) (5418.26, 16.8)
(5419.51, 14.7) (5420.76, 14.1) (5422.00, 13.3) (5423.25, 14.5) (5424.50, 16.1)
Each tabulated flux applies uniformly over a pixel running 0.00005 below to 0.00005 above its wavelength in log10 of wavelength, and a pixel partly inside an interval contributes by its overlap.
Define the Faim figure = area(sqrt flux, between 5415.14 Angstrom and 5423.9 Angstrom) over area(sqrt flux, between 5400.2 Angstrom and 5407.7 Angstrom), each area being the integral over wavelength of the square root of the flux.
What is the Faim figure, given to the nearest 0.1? 1.2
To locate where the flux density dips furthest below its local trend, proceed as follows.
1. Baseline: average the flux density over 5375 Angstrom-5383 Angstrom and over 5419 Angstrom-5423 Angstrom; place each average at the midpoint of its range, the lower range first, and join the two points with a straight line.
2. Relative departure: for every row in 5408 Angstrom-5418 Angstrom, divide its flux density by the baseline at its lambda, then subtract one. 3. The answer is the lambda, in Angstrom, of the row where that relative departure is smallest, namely 5408.29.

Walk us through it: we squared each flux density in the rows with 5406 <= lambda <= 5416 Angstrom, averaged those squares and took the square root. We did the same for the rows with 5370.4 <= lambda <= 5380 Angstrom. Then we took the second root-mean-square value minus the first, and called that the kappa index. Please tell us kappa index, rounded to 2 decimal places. 0.23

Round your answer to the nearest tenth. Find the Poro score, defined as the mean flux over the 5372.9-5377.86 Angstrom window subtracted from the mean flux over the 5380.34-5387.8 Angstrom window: 1.4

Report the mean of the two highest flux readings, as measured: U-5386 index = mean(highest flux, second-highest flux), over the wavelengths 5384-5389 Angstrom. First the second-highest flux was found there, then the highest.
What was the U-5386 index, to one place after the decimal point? 15.1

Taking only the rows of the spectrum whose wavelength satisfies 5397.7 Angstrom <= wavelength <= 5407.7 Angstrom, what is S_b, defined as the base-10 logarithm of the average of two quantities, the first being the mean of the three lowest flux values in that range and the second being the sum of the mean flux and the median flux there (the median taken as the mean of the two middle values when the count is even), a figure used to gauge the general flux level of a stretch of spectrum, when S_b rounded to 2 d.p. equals 1.28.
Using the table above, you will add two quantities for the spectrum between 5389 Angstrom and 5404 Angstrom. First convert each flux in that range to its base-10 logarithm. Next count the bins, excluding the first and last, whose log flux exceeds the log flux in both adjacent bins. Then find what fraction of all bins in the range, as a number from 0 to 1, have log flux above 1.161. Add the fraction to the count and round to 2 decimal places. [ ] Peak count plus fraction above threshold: 3.17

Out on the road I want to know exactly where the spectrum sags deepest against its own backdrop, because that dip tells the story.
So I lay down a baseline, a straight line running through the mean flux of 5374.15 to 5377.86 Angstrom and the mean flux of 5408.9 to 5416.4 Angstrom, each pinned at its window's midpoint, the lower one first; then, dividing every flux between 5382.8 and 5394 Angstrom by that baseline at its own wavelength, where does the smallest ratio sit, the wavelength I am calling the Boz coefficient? 5392.12 Angstrom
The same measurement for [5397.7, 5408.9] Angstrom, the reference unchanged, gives 5408.29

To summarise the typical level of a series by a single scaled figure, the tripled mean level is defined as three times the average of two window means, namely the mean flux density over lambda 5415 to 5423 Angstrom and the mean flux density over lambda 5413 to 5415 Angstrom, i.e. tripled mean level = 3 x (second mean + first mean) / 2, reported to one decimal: 42.4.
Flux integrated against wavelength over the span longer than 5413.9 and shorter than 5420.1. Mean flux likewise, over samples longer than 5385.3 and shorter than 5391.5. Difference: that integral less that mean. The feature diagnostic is 77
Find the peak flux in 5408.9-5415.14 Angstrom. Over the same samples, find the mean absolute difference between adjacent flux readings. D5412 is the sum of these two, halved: 8.4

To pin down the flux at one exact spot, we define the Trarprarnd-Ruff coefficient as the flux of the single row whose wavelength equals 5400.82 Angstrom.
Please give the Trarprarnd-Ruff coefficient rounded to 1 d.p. 12.8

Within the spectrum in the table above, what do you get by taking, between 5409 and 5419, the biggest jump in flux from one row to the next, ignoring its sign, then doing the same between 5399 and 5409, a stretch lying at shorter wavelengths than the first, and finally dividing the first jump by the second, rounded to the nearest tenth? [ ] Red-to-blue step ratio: 1.6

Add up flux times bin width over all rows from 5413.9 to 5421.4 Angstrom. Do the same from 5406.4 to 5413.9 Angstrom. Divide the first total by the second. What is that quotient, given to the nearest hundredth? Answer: 1.12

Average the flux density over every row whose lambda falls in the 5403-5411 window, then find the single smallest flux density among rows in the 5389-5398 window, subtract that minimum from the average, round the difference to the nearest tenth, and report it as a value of 2.0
